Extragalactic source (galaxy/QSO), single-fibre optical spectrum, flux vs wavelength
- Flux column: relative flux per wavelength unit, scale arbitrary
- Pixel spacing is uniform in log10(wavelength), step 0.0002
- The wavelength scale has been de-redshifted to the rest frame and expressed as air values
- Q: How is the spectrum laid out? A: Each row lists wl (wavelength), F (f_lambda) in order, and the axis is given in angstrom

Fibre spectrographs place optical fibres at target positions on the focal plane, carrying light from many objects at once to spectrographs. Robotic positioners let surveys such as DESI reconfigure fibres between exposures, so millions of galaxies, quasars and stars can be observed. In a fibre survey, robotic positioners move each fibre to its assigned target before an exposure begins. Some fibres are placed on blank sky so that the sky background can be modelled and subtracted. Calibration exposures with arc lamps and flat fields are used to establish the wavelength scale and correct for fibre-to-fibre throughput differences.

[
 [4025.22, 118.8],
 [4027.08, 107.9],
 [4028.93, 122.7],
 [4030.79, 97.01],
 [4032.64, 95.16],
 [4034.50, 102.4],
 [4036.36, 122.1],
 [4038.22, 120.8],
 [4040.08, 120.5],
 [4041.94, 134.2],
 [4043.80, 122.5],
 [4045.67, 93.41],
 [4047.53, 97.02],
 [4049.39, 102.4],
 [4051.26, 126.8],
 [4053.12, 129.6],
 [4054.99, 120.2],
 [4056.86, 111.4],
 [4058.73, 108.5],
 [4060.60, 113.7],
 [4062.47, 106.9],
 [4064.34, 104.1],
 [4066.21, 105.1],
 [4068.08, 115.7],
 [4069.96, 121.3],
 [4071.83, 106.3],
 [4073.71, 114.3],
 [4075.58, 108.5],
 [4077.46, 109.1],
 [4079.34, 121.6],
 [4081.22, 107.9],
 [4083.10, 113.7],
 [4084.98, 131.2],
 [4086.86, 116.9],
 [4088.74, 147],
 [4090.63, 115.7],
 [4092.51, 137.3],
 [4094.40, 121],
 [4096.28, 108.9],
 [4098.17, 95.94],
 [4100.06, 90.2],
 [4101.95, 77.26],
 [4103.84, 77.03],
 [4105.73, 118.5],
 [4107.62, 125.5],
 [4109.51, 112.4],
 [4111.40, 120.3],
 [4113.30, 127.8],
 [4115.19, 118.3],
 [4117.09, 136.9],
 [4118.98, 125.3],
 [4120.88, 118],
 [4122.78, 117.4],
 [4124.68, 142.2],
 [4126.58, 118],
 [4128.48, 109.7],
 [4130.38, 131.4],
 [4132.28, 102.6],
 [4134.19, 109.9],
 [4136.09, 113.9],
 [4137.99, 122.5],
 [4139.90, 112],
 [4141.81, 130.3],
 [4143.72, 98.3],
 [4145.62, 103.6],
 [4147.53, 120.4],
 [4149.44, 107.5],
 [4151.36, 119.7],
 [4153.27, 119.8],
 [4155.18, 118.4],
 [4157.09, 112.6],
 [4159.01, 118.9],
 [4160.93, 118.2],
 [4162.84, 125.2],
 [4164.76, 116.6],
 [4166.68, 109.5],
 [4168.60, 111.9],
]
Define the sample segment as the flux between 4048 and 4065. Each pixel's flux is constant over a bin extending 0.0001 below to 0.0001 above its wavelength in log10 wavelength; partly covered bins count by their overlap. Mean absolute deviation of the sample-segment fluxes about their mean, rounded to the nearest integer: 8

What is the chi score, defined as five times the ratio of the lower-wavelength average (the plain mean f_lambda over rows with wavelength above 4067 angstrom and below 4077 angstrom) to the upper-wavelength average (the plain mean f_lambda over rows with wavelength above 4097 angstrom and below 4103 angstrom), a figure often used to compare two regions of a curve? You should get 6.4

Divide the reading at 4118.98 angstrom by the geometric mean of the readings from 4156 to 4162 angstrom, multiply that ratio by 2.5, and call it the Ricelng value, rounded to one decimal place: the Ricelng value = 2.7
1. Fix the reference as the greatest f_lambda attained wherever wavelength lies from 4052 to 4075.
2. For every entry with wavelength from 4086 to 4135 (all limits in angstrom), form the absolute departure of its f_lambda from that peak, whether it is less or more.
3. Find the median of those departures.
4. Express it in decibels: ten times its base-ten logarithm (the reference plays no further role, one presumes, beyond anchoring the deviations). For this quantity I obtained 10.9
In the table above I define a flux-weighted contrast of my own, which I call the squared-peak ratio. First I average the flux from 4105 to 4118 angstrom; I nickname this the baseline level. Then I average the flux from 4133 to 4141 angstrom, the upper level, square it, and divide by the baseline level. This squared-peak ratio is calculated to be 107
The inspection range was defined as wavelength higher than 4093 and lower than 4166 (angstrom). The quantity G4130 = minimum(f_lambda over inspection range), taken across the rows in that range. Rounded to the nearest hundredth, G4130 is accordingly 77.03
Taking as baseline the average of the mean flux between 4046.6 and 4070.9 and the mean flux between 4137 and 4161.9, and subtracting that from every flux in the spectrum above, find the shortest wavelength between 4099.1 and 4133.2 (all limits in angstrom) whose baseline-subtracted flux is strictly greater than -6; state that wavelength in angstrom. 4105.73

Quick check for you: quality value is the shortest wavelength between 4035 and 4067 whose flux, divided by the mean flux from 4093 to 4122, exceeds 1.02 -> 4036.36 angstrom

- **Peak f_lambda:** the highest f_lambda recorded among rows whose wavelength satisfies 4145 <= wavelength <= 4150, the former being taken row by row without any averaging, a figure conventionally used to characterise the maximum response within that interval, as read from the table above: 120.4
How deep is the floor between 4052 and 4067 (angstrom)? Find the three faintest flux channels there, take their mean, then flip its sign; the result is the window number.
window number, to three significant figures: -105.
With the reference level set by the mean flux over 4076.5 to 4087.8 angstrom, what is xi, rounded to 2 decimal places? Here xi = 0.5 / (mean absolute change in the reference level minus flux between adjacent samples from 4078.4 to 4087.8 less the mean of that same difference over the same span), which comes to 0.03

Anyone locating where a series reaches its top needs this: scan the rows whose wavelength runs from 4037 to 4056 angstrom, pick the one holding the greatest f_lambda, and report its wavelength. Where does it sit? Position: 4041.94 angstrom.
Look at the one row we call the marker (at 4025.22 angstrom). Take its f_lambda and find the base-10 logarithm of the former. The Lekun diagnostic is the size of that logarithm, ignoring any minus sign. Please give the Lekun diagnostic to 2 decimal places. 2.07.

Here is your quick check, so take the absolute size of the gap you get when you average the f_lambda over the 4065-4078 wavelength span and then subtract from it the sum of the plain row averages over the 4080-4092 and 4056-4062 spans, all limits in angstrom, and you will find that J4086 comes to 122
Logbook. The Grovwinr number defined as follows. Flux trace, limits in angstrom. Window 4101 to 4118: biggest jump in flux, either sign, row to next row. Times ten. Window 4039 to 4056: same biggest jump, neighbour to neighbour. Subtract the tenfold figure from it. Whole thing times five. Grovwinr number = -1928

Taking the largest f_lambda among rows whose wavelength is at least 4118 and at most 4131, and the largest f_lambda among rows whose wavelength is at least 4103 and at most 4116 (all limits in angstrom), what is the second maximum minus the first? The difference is -14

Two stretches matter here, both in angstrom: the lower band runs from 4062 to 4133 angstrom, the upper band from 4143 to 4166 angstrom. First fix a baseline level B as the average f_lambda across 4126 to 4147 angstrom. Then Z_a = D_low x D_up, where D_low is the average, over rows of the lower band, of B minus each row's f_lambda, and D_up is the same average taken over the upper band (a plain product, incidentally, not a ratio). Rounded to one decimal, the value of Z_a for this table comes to 1.5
